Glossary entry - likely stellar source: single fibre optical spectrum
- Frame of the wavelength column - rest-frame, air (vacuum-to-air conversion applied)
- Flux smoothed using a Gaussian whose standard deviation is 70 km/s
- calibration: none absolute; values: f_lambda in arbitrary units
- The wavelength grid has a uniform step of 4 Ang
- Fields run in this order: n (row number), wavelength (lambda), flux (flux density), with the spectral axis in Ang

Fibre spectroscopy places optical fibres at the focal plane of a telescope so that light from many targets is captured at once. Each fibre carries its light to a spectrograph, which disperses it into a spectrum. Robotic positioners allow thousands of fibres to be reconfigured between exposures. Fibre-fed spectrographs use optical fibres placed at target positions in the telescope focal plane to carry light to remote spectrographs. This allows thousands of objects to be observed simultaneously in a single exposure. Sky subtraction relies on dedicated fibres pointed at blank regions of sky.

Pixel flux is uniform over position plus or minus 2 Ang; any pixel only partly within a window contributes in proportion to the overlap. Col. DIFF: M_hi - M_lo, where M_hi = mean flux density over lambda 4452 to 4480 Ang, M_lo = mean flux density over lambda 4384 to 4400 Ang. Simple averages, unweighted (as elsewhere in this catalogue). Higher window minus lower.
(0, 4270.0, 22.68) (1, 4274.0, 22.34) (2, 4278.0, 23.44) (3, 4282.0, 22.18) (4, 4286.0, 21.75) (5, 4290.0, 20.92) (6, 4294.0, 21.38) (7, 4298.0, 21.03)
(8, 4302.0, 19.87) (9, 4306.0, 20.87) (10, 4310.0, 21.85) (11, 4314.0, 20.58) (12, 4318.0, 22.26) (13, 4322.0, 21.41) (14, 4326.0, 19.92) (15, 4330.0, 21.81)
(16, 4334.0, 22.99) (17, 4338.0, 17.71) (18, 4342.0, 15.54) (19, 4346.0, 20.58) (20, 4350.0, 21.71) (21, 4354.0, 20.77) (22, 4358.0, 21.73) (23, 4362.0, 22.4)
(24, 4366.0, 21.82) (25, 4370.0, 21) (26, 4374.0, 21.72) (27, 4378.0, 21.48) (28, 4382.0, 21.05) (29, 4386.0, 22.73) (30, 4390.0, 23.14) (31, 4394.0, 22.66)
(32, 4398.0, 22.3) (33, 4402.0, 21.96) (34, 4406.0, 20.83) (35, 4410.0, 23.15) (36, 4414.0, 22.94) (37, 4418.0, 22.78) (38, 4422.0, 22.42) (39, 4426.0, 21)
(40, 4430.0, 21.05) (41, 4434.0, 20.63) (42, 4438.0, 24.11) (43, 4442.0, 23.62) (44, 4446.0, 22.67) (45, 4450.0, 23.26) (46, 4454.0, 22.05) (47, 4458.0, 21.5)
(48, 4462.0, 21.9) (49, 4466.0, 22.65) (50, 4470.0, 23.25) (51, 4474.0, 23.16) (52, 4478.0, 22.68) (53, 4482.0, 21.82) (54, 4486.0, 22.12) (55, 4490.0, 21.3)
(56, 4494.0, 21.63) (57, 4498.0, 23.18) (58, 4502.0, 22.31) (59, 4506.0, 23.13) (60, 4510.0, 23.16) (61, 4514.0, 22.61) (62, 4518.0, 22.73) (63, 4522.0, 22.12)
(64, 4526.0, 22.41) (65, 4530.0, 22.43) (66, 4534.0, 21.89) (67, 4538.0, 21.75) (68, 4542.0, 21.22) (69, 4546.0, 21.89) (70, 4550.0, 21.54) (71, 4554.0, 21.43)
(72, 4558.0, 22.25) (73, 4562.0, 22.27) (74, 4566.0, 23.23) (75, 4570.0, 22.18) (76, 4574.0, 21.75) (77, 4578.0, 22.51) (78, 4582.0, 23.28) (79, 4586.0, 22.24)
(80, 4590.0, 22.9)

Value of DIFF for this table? -0.3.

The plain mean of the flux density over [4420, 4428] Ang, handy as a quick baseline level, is 21.7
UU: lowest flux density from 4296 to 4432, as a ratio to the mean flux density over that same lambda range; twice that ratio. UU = 1.45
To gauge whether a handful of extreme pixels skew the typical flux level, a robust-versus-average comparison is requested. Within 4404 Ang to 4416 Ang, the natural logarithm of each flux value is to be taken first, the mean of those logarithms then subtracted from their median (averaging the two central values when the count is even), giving 0.029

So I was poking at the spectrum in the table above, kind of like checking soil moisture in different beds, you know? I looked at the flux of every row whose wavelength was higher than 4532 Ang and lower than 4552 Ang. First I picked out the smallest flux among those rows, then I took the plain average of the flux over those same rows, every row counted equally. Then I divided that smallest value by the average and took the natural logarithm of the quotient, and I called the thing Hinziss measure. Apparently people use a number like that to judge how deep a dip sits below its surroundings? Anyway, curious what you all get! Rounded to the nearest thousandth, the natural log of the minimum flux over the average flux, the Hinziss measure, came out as -0.020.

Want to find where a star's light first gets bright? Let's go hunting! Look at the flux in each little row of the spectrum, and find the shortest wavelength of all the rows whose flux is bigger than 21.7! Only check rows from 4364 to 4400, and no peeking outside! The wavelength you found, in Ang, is 4366.0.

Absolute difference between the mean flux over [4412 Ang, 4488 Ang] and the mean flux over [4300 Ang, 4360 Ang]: 1.8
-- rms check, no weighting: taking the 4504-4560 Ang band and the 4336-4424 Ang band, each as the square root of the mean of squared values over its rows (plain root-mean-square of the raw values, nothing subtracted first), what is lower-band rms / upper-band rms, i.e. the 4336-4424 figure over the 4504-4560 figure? 0.97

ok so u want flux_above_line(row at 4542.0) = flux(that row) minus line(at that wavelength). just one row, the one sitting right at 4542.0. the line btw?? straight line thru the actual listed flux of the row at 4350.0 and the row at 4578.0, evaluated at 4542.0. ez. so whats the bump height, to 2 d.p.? -1.16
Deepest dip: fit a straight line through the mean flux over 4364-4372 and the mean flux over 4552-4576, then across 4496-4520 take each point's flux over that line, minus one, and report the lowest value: 0.017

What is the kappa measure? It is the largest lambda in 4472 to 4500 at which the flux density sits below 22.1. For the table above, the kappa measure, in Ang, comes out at 4494.0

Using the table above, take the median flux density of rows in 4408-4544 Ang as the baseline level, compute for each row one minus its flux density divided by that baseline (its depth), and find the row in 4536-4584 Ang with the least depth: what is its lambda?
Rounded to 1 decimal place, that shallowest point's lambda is 4582.0 Ang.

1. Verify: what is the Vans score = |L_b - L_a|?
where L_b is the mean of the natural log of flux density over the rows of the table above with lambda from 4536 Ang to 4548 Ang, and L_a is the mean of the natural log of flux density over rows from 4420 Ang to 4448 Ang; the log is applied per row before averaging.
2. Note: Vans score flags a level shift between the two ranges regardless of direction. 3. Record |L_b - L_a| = 0.026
